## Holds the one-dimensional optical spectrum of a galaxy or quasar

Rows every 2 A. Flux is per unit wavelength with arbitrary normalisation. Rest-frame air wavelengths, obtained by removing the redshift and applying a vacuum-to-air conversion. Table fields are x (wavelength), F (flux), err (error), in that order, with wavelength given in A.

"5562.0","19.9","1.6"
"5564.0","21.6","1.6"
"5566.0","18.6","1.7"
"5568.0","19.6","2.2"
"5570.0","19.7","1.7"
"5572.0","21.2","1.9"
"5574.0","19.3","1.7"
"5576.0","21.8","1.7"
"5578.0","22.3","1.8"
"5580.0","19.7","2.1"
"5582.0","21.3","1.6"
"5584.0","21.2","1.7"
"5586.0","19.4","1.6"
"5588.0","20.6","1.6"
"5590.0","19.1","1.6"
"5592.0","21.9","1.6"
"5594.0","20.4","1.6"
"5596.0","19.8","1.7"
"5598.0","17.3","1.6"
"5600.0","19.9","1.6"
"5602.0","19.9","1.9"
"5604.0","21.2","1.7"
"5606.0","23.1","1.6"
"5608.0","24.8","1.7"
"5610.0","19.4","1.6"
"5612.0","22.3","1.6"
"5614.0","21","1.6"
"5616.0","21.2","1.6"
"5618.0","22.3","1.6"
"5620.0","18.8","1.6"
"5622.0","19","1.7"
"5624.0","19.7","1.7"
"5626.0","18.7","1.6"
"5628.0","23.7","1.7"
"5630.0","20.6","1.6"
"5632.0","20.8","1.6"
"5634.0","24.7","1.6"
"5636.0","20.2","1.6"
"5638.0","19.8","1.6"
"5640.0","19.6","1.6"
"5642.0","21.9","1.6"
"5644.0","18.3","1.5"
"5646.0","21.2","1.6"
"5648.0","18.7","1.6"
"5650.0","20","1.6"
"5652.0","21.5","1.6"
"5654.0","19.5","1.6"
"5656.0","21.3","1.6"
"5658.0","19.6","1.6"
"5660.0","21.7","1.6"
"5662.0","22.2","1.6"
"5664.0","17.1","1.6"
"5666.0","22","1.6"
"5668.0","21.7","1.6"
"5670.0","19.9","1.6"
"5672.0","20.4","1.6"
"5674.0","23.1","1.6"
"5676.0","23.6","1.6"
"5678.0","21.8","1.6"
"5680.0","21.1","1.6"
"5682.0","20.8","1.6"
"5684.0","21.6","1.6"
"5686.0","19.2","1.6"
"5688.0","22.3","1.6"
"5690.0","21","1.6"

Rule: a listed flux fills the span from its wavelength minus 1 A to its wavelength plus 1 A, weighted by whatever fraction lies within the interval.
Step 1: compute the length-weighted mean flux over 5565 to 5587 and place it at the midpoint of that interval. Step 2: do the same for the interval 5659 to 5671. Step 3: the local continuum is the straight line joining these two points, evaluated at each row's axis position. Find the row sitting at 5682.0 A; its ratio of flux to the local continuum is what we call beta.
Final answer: 1.00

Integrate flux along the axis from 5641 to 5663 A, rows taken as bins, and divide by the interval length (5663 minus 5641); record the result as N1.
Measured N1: 20.5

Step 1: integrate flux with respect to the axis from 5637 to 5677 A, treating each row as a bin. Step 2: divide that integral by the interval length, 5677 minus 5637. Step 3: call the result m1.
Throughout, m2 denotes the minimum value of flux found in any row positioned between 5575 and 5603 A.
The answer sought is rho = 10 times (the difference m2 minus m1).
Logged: -34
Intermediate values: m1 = 20.7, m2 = 17.3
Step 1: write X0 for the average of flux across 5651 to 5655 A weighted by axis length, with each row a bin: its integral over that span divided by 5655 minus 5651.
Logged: 20.5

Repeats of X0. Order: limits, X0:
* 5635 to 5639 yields 20.0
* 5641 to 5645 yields 20.1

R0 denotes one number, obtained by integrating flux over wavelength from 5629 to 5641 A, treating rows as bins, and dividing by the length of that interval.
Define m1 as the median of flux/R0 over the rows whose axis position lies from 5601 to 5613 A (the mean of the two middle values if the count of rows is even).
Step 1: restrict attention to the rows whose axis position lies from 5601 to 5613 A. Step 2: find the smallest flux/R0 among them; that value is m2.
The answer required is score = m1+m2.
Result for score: 1.96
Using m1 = 1.04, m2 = 0.93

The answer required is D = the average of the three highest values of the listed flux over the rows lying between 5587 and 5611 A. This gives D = 23.3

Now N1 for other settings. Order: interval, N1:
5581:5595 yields 20.6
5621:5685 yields 20.8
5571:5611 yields 20.7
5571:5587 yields 20.8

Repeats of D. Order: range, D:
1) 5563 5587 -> 21.9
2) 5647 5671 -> 22.0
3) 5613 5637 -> 23.6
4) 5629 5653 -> 22.7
